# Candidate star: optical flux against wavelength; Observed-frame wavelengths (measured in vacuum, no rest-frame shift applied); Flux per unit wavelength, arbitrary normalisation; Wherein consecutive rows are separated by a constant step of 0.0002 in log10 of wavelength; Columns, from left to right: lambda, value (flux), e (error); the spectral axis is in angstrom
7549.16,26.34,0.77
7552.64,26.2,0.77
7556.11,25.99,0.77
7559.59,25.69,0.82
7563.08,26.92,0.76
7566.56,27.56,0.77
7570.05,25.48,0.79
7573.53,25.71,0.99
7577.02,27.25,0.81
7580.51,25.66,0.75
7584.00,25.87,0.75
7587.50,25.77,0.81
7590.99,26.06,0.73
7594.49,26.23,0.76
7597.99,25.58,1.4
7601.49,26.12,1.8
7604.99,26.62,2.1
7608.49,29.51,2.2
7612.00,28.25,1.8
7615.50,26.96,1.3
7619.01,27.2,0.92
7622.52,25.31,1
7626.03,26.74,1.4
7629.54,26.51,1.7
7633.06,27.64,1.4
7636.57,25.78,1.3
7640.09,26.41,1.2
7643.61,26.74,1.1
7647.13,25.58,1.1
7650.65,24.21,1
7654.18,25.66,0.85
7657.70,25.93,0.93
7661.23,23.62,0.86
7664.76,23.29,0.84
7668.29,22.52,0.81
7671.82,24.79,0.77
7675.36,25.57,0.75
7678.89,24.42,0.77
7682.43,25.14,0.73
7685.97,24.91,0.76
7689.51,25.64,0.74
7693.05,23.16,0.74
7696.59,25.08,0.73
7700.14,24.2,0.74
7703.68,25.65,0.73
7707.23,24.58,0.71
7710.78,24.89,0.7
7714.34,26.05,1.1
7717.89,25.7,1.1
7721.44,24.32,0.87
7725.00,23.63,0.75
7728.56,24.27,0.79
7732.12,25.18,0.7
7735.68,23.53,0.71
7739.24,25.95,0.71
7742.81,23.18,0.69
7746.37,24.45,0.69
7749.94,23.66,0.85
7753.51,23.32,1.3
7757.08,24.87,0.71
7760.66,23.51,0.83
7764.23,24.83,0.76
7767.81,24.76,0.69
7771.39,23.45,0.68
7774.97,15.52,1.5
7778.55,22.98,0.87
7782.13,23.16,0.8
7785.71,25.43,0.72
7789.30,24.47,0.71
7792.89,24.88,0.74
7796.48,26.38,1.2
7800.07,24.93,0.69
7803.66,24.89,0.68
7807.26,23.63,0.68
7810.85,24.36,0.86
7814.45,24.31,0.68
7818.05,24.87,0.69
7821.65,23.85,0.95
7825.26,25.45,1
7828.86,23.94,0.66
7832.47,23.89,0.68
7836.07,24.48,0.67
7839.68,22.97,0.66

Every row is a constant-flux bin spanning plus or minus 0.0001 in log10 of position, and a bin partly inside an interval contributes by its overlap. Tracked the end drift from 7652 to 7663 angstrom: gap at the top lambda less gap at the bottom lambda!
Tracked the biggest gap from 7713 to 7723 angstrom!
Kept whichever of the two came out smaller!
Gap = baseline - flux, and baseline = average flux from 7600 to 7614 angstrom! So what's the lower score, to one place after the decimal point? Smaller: 2.0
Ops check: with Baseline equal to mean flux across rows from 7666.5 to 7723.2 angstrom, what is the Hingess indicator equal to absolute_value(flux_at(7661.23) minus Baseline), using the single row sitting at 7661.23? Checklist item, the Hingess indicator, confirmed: 1.2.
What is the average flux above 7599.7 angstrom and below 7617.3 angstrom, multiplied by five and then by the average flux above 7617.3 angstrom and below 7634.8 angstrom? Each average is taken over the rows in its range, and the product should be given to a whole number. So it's 3667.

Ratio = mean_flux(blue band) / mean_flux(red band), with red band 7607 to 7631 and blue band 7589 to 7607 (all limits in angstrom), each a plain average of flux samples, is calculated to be 0.96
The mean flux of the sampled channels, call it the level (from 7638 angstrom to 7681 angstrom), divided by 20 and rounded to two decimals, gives 1.24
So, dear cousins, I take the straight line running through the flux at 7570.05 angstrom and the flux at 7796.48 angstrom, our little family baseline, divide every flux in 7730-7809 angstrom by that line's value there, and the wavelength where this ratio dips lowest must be 7774.97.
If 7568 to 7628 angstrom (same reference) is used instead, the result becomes 7622.52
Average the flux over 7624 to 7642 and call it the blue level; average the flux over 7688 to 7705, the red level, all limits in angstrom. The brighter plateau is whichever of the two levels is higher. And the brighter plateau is 26.6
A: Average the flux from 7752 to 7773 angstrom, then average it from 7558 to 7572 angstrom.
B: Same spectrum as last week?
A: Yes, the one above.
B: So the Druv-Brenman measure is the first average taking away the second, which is -2.3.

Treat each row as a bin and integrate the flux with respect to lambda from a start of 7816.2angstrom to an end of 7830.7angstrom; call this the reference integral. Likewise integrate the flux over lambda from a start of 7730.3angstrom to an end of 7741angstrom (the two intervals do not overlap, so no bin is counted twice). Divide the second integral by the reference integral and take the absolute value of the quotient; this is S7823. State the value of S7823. 0.75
